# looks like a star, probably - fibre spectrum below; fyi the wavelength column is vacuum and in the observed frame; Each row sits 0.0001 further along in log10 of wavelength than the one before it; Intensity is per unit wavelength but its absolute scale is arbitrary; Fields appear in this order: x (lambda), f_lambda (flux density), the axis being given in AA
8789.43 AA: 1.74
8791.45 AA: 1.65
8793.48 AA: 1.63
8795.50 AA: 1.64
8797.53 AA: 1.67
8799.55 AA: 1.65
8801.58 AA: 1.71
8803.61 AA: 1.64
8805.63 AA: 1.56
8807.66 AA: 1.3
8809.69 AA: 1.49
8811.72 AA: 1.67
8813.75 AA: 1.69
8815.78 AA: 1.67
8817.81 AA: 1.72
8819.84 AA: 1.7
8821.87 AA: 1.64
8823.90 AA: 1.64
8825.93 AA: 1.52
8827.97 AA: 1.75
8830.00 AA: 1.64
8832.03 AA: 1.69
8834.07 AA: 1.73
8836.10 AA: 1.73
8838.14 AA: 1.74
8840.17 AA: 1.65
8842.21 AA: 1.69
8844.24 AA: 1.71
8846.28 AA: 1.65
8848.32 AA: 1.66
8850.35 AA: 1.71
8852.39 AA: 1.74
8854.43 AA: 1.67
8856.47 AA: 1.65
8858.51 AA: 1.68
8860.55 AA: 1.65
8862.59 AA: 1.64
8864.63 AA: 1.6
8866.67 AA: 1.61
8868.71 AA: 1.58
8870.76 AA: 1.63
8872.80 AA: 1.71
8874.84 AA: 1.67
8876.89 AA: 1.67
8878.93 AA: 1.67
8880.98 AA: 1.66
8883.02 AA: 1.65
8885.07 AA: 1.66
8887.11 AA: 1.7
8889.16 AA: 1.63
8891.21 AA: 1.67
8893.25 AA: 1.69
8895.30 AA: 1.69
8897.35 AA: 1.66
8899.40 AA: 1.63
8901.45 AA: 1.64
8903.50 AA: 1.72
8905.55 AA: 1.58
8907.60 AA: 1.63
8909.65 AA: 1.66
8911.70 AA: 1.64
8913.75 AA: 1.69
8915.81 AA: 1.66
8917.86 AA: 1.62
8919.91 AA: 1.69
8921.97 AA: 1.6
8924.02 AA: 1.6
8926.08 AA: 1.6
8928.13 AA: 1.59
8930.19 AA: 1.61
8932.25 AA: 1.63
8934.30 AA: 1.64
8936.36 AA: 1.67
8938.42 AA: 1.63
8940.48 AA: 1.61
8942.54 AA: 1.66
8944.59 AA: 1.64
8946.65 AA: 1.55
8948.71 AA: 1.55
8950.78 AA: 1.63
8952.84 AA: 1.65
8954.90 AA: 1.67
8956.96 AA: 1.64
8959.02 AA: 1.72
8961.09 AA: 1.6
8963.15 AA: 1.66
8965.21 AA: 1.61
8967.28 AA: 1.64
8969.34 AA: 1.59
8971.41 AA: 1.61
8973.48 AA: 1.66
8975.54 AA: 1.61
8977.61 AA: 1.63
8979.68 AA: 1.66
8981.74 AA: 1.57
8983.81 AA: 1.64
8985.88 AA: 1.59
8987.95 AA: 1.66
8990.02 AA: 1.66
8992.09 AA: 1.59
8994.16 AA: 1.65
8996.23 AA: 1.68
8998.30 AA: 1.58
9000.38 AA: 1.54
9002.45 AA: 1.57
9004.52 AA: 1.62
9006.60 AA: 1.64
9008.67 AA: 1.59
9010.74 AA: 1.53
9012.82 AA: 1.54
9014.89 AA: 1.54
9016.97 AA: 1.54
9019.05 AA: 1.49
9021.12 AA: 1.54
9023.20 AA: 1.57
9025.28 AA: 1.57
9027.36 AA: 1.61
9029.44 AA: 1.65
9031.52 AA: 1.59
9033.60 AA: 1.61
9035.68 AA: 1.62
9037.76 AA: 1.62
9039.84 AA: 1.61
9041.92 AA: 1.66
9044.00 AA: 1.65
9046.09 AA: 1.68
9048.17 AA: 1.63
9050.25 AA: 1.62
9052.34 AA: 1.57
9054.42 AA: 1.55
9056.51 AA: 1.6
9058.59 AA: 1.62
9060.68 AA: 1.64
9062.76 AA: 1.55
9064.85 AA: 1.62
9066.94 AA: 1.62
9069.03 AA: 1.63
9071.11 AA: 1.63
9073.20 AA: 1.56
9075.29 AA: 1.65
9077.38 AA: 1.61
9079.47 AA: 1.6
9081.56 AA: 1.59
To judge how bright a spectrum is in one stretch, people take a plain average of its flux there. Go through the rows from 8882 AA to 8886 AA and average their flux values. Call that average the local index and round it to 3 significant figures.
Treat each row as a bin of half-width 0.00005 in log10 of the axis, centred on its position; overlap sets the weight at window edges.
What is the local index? 1.65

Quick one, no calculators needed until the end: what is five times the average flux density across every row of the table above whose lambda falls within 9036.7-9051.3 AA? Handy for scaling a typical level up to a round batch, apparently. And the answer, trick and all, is 8.19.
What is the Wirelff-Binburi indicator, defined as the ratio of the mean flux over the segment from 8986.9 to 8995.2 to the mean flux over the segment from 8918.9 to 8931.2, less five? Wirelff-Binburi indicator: -3.98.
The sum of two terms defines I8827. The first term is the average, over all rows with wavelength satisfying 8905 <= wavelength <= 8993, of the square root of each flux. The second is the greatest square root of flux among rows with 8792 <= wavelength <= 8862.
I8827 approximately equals 2.60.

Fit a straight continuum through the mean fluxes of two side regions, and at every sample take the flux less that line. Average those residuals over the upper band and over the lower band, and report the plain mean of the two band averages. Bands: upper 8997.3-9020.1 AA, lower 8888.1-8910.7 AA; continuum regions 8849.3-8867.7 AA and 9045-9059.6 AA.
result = -0.028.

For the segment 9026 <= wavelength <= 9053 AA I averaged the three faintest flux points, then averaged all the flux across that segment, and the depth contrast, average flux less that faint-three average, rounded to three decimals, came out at 0.035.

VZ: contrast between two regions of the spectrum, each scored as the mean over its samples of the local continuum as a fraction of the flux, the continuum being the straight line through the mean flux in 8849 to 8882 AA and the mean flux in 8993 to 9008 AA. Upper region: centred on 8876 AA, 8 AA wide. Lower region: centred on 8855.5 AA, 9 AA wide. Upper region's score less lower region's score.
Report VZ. -0.002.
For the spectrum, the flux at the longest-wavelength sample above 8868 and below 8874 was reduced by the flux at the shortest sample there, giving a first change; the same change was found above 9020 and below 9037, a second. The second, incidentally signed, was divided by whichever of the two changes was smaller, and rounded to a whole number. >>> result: 1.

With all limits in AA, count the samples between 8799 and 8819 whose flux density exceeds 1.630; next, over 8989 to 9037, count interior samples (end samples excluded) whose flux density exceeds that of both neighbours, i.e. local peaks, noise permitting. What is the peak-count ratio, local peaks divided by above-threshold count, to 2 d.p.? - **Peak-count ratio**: 0.43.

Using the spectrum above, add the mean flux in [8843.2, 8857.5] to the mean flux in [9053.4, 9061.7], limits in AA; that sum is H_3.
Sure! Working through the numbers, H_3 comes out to 3.29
